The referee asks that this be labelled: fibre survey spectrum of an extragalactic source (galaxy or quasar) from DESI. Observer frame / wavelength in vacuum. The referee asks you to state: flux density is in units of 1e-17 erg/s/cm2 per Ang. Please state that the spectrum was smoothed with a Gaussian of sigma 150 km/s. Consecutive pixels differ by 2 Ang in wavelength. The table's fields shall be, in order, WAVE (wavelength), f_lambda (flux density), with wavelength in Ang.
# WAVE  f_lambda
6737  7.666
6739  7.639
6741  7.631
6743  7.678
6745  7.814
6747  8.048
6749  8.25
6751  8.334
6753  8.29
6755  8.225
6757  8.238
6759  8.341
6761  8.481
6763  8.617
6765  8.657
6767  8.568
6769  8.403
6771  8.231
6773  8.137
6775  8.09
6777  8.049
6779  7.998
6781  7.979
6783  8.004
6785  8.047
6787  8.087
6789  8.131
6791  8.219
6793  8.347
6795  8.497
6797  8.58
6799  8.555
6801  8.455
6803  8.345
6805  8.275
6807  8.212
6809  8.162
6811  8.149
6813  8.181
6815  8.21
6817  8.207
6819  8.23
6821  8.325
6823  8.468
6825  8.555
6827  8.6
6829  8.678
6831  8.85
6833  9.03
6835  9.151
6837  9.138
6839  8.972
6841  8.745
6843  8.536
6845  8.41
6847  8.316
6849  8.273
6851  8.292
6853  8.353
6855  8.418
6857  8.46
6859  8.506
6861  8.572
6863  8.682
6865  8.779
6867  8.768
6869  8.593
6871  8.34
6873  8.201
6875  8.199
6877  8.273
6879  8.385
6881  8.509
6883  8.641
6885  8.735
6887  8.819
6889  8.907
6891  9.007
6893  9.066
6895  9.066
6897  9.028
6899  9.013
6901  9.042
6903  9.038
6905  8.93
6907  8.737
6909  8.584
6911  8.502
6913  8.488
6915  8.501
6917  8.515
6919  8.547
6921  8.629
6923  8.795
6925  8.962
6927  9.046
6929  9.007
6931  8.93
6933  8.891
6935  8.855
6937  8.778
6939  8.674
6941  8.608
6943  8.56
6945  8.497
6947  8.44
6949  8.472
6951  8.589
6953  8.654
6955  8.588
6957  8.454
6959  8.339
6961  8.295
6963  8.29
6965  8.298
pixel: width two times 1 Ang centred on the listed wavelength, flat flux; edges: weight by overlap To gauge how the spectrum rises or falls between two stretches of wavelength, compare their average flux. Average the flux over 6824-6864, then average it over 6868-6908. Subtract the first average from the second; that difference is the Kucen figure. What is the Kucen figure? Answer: 0.10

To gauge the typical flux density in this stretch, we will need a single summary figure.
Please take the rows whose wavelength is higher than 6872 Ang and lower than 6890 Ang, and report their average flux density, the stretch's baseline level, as 8.5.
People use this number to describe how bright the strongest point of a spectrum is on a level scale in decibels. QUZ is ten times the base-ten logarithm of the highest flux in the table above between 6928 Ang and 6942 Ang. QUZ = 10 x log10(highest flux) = 9.55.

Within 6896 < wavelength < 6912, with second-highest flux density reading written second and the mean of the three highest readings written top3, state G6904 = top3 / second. 1.000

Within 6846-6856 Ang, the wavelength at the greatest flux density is 6855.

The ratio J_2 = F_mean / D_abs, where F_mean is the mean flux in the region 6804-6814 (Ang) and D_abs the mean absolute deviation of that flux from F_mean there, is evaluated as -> 215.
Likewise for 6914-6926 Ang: 59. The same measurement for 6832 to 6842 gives 76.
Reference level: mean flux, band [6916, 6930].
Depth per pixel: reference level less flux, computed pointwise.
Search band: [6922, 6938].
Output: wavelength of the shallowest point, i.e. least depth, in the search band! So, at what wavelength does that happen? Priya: 6927 Ang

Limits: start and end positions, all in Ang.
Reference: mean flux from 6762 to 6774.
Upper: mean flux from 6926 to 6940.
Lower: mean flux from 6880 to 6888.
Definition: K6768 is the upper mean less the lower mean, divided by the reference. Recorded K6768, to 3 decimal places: 0.025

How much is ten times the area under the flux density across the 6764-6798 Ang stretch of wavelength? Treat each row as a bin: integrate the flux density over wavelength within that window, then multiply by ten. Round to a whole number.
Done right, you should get 2800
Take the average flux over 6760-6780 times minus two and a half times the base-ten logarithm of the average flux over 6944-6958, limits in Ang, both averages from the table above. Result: -19.4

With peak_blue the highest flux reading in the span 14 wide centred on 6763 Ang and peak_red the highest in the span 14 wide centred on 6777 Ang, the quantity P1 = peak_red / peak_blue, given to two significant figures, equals 0.95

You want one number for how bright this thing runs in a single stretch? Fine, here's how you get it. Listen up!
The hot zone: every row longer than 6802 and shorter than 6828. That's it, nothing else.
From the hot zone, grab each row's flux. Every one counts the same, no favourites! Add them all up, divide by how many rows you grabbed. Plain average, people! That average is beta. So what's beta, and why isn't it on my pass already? 8.30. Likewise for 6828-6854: 8.67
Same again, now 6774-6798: 8.17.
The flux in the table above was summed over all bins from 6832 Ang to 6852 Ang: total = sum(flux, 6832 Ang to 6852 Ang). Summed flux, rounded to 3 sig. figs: 86.9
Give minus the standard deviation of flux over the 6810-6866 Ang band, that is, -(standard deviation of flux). -0.29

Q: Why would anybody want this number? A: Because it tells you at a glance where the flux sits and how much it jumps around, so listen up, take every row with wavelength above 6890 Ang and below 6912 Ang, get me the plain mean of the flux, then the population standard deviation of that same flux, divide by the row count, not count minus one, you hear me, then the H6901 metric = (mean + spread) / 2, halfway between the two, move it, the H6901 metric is 4.55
